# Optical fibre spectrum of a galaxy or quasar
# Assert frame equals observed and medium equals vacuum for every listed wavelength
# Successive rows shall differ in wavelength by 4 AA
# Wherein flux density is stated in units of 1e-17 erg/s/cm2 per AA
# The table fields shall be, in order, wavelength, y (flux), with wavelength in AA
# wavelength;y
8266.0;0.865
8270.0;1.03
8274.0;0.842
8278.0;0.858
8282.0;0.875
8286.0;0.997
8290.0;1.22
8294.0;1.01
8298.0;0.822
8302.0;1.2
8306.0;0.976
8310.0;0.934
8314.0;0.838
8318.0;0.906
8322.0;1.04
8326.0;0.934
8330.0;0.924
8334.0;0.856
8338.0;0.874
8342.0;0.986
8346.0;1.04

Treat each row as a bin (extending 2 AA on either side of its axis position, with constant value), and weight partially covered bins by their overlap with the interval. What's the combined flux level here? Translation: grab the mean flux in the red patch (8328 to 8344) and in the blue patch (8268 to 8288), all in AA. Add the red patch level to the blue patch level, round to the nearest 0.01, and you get 1.83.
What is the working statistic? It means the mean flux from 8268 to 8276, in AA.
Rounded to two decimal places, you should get 0.94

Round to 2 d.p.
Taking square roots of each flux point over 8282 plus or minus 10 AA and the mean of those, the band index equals 0.98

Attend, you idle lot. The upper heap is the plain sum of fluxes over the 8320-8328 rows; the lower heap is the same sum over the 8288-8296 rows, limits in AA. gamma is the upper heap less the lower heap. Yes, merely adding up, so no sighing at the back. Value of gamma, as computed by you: -0.26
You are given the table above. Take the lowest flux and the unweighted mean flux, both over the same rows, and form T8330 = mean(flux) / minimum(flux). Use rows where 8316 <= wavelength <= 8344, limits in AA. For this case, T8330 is 1.09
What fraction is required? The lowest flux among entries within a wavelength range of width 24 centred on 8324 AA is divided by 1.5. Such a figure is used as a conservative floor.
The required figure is 0.559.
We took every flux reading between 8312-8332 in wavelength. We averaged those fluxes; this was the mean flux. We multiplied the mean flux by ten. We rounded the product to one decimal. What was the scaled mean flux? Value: 9.3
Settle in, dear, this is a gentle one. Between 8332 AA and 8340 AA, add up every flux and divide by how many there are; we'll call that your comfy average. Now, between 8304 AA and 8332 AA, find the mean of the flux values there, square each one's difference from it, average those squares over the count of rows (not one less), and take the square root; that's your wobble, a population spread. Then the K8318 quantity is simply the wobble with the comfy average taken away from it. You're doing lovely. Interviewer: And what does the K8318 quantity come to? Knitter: -0.81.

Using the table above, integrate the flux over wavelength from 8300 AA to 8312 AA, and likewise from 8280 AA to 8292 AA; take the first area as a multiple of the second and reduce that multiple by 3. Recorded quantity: -1.99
